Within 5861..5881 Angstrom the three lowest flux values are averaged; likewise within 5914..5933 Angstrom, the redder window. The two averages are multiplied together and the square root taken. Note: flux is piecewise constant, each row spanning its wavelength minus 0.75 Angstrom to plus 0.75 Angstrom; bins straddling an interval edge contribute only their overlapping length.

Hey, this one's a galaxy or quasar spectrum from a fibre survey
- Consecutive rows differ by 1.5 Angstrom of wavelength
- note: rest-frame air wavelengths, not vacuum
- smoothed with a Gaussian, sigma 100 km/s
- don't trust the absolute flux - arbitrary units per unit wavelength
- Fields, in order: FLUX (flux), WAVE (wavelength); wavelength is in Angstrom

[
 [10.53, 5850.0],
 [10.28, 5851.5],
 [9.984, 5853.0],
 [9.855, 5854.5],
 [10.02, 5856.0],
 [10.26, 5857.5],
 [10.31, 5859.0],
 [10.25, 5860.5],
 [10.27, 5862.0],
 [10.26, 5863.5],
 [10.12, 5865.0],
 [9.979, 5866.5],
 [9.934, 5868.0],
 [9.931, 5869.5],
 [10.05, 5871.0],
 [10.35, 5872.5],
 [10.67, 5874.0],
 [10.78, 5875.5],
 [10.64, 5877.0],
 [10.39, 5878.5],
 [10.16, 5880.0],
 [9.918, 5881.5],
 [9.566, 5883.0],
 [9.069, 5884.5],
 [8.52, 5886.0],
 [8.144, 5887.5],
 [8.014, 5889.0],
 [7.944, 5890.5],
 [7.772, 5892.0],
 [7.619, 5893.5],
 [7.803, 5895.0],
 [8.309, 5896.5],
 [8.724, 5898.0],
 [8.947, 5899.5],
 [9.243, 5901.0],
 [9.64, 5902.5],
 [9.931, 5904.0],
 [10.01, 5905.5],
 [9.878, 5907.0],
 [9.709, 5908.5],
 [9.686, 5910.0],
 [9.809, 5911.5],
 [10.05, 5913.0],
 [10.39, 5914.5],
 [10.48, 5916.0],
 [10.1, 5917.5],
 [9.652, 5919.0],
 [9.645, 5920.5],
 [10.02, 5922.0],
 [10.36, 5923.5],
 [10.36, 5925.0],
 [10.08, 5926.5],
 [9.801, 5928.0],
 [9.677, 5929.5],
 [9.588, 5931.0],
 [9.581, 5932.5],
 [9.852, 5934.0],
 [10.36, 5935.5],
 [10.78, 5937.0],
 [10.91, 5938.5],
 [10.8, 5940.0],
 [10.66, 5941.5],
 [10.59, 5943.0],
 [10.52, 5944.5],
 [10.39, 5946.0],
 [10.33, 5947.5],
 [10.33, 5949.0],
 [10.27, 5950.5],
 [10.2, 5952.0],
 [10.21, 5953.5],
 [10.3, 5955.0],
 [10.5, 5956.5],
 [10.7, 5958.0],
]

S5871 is 9.77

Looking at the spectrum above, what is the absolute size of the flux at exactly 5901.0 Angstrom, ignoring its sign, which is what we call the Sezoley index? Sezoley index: 9.2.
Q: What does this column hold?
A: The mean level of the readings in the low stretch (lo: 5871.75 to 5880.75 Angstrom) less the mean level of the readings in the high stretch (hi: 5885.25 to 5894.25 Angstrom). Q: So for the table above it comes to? 2.5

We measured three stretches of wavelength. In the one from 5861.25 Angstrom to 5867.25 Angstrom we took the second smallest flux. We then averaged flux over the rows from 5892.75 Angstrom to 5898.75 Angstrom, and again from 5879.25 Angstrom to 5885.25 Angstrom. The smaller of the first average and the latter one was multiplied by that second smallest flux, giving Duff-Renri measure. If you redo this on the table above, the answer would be 82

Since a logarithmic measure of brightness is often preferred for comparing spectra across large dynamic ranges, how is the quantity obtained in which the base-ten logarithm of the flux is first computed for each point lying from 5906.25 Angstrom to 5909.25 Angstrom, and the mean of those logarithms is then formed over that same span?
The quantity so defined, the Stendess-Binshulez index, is 0.991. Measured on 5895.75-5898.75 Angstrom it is 0.930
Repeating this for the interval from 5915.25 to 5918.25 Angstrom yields 1.012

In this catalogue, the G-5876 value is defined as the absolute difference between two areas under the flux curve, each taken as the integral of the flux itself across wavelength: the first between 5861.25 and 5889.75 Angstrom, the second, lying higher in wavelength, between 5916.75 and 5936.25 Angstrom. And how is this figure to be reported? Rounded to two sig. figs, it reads 87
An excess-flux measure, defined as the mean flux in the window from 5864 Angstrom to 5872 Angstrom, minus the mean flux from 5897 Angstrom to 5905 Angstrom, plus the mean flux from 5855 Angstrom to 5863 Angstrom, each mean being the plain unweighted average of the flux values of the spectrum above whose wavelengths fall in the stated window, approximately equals 10.9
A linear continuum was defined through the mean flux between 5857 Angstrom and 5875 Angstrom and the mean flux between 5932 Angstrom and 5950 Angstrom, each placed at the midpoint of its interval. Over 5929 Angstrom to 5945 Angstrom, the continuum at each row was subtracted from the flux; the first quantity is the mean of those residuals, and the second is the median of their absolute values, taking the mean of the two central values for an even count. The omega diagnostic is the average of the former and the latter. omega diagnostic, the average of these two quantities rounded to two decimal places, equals 0.13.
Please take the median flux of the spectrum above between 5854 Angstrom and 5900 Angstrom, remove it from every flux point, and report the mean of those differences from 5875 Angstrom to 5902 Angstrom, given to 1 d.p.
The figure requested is -1.0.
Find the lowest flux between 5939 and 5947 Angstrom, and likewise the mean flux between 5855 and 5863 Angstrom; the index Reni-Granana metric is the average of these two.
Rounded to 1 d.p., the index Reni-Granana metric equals 10.3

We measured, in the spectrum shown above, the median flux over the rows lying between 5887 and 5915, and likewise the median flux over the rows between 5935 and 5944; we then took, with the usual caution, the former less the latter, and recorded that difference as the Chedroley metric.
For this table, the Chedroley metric -1.5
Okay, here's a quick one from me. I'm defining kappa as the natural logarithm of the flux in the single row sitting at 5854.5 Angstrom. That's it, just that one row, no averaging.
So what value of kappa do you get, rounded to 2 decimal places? 2.29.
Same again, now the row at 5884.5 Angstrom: 2.20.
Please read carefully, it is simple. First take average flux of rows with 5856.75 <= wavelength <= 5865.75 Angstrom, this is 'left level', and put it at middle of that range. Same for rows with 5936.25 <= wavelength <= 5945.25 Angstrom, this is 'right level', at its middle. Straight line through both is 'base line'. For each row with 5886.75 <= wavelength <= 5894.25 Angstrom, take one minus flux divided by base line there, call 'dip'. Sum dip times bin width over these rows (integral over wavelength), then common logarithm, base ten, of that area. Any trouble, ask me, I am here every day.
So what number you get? 0.26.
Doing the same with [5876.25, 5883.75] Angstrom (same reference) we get -0.80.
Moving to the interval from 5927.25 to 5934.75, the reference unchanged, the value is -0.17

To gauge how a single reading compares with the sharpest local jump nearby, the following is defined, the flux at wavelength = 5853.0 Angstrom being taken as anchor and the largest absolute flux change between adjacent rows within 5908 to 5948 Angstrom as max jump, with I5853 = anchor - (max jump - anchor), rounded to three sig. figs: 19.5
